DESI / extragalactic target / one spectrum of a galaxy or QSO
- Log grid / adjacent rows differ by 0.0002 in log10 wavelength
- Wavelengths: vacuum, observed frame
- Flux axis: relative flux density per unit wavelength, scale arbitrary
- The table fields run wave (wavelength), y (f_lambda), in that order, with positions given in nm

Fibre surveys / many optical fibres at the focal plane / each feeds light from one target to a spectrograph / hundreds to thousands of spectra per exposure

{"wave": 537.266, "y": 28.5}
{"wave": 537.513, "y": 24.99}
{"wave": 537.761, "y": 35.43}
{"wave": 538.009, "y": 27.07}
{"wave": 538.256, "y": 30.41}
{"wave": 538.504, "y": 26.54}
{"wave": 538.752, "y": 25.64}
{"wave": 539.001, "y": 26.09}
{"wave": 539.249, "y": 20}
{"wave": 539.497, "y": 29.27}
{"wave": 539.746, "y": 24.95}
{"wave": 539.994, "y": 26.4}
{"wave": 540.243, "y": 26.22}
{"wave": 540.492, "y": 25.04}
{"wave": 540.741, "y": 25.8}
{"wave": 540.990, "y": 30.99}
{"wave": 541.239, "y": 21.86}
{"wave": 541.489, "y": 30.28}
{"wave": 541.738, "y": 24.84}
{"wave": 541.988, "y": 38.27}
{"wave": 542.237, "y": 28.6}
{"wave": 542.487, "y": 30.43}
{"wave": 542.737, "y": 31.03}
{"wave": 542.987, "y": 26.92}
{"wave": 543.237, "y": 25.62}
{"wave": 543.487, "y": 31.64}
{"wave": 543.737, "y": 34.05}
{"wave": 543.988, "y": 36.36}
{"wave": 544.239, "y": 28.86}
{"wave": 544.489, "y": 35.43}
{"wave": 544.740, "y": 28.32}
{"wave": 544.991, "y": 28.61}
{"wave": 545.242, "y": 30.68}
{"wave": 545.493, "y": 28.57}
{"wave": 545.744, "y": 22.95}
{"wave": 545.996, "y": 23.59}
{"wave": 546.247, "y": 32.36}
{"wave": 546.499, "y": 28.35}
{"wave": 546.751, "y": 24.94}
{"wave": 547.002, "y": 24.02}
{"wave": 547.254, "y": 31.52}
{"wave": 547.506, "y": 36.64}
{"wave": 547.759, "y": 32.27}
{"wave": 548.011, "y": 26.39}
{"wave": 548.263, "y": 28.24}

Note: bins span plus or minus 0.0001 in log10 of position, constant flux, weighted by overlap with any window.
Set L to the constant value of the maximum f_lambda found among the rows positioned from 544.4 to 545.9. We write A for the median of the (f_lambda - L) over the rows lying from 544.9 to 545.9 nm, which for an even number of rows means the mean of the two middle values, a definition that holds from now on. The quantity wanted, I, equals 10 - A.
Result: 16.8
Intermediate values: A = -6.8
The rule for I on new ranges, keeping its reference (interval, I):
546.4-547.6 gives 17.1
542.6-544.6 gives 14.1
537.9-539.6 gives 18.9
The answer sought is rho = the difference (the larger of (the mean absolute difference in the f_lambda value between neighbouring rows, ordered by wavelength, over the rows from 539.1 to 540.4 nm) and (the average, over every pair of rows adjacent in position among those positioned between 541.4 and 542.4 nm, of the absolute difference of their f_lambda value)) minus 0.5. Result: 9.0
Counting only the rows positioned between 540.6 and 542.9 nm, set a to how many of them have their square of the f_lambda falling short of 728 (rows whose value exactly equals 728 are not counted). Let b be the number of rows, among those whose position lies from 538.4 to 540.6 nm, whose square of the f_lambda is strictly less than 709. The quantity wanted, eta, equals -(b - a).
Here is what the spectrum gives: -5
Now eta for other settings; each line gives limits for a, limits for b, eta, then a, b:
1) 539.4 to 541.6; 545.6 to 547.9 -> 2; 6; 4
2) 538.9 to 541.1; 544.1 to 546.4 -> 5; 7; 2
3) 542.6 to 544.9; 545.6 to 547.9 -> -2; 2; 4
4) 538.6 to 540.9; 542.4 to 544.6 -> 7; 8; 1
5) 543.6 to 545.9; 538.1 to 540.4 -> -6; 1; 7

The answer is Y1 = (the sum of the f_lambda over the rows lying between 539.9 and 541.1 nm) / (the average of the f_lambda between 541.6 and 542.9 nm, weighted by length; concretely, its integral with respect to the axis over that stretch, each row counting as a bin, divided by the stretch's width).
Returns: 4.4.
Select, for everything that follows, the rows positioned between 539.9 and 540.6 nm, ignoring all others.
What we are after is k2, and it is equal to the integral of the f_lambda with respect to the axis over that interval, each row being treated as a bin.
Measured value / 18.1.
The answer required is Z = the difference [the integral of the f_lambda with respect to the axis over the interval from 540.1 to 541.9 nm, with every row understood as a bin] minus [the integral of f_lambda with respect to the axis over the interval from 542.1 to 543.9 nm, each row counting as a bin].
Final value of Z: -6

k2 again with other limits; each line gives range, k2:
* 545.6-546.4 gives 21.1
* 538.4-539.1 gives 18.2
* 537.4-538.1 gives 20.5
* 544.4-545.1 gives 21.4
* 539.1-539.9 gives 19.9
